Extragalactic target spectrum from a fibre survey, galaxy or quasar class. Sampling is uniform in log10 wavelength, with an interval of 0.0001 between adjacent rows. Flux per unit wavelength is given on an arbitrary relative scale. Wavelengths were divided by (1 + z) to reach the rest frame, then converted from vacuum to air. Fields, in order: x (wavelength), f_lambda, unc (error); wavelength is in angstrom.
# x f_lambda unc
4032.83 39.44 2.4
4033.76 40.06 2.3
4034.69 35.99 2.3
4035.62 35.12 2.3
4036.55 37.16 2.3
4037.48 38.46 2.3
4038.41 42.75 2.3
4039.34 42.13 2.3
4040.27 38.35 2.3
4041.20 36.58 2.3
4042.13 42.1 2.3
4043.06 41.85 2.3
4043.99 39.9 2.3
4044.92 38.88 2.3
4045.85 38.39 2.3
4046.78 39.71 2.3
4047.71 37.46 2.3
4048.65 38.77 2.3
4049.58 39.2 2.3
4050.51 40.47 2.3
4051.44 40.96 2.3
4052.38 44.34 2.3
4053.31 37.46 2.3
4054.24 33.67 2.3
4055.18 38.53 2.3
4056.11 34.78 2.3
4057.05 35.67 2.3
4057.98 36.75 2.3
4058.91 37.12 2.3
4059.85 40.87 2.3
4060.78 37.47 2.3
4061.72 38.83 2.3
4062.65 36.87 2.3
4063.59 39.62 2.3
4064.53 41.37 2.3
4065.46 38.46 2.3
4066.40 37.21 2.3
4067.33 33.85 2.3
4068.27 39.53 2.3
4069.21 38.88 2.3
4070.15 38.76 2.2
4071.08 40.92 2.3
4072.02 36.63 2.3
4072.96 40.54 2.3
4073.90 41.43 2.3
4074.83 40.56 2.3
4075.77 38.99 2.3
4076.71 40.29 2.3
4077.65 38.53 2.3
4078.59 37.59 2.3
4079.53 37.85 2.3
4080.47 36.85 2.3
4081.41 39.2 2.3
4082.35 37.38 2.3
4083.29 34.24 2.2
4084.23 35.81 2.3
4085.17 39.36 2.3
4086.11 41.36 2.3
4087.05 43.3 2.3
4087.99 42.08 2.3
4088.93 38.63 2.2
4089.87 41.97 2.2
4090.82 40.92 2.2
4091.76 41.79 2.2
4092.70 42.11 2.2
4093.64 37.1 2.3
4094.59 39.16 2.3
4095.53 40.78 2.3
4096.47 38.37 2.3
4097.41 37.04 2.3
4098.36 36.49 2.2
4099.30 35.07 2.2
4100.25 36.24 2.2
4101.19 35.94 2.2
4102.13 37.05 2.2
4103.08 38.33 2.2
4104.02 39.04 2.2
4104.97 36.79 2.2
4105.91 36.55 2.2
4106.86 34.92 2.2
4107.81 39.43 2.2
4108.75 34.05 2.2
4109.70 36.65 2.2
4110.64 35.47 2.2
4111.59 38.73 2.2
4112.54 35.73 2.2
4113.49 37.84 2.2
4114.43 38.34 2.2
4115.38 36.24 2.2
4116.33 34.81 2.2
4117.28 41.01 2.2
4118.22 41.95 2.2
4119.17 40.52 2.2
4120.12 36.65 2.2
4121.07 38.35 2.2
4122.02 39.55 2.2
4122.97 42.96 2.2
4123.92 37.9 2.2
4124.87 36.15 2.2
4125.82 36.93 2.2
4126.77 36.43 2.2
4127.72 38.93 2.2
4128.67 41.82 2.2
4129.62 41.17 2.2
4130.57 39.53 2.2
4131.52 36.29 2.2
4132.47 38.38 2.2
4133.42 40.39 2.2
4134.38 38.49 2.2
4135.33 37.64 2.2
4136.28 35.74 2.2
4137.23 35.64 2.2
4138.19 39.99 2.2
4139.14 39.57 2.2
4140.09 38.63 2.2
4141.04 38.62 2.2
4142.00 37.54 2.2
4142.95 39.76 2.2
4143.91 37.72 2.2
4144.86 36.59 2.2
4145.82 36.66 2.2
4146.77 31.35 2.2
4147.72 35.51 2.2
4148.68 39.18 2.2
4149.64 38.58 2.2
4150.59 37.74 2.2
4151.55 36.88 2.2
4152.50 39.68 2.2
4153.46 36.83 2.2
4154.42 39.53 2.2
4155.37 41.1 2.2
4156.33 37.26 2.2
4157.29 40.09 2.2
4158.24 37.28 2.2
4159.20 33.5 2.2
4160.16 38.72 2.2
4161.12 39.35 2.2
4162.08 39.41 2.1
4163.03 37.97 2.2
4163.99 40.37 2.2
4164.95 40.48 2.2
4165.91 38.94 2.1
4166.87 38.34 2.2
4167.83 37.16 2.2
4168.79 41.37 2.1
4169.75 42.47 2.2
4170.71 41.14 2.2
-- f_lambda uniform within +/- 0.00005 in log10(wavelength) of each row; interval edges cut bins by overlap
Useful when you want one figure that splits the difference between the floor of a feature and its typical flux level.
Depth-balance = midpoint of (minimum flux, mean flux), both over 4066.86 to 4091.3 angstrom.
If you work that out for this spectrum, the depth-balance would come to 36.5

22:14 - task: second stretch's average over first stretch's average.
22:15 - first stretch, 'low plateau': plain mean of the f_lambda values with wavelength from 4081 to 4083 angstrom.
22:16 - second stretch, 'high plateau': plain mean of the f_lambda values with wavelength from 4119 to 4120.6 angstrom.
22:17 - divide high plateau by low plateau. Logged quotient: 1.01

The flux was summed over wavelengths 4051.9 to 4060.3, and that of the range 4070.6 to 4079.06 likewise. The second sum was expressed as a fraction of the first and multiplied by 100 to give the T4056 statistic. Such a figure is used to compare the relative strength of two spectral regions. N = 105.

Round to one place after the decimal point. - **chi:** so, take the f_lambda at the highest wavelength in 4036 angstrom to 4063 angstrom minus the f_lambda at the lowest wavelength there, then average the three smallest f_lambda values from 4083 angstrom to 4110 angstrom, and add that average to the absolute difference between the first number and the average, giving 69.1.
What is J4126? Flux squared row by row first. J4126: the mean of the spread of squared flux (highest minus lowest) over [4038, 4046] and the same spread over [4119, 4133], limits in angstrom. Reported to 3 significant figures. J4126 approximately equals 514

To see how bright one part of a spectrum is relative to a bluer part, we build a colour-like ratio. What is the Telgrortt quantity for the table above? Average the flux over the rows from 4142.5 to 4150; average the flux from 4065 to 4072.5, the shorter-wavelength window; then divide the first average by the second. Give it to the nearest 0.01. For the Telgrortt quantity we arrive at 0.97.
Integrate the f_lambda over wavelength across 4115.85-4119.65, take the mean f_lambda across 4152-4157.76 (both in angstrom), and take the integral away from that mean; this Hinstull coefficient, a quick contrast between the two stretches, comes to -111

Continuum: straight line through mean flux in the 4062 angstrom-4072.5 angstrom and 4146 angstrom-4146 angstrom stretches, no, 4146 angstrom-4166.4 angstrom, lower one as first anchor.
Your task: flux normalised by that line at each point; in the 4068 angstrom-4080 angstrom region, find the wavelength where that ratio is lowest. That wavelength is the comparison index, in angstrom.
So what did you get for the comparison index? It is 4072.02 angstrom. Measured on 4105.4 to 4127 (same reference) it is 4108.75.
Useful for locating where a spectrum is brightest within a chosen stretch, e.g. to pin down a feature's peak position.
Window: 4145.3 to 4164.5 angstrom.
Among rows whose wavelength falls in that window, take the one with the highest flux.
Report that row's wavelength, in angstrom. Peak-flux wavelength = 4155.37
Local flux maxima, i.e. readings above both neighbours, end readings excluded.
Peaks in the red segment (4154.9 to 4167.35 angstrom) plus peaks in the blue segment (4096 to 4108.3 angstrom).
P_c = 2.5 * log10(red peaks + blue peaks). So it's 1.75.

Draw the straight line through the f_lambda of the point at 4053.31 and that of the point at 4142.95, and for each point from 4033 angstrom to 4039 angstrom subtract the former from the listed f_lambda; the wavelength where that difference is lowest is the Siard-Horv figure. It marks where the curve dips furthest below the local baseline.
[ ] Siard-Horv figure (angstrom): 4035.62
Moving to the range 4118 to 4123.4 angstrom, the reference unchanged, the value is 4120.12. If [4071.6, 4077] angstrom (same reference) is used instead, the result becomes 4072.02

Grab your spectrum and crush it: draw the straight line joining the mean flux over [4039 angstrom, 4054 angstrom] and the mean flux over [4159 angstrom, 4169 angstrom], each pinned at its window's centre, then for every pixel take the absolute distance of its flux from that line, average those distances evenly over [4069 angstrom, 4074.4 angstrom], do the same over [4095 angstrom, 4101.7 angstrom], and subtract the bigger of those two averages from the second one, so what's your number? 0.0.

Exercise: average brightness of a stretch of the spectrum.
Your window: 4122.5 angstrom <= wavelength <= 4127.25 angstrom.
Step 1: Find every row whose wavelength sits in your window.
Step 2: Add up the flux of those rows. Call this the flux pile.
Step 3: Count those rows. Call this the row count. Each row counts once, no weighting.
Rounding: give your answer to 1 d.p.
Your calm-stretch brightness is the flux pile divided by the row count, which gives 38.1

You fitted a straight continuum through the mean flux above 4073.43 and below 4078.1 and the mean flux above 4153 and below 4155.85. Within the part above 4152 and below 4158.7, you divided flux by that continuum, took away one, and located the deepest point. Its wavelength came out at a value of 4153.46 angstrom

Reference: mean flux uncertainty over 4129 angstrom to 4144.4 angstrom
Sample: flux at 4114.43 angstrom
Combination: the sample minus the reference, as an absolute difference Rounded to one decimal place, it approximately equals 36.1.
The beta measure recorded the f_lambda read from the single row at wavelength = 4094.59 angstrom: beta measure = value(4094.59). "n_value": 39.16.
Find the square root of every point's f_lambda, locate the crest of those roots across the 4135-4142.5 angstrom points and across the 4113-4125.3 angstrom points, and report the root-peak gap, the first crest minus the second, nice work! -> -0.23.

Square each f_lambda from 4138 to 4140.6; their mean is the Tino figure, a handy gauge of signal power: 1552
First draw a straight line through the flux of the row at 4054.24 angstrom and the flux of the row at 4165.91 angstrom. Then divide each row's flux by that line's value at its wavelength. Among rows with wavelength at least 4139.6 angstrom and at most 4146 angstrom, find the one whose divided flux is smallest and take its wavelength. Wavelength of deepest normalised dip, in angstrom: 4144.86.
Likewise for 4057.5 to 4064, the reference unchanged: 4062.65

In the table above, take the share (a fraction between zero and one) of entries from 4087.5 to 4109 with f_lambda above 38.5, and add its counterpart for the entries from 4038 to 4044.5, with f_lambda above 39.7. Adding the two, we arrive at 1.15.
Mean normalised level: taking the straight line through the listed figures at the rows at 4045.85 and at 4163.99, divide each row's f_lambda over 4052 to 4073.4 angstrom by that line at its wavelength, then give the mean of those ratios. 0.987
